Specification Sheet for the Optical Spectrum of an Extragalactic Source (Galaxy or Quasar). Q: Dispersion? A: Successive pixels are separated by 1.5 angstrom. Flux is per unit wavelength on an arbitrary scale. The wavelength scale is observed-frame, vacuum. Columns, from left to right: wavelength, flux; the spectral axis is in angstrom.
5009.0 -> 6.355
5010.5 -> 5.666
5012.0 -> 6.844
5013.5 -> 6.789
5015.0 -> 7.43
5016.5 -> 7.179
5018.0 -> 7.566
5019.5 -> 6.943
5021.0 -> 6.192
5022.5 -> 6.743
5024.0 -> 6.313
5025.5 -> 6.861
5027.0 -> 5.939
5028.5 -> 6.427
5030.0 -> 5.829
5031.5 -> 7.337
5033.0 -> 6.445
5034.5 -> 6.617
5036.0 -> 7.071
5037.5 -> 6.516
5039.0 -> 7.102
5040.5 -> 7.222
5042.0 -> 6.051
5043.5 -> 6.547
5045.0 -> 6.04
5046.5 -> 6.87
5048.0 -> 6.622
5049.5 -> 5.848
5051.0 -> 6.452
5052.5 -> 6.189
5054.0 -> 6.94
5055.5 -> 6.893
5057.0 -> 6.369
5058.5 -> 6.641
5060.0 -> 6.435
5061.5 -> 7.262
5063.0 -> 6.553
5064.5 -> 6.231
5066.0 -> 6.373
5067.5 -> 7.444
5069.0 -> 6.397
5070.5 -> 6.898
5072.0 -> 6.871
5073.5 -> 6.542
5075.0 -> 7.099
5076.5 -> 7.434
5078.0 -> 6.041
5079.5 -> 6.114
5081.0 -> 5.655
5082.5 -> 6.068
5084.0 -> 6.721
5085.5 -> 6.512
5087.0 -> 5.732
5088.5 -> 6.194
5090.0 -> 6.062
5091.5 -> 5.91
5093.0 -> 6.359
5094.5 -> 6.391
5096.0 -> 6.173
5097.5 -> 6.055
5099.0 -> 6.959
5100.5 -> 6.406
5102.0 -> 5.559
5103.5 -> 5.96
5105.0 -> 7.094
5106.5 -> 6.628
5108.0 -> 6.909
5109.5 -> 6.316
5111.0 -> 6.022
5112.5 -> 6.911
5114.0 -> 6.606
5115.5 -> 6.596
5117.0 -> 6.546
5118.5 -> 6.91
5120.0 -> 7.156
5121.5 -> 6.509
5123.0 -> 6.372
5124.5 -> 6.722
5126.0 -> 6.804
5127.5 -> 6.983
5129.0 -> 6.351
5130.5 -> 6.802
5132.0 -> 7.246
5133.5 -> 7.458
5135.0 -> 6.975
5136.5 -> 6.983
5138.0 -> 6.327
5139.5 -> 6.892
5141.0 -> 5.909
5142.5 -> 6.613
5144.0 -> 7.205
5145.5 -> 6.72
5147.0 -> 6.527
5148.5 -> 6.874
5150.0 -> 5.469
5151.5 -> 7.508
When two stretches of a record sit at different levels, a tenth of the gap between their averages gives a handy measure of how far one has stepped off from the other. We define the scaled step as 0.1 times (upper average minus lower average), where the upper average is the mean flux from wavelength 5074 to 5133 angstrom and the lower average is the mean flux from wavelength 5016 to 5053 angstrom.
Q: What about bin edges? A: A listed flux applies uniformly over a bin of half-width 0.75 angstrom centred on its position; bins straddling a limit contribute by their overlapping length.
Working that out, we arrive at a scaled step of -0.011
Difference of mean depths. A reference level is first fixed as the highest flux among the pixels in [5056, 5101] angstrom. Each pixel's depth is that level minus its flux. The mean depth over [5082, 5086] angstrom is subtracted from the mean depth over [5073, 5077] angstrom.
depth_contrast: -0.6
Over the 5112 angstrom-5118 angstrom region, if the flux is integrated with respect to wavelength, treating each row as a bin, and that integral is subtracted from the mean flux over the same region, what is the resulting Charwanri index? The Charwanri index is -33.3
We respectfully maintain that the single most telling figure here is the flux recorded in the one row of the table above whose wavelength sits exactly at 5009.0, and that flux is 6.355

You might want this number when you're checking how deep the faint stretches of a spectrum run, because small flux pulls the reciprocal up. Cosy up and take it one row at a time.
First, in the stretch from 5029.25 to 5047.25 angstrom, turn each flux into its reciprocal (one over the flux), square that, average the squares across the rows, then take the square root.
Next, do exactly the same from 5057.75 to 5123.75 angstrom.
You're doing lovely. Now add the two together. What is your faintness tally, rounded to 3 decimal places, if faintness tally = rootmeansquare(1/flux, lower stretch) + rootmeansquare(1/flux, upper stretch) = 0.307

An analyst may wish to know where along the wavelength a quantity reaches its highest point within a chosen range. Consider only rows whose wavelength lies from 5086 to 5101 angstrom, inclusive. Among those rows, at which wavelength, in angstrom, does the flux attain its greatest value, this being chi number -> 5099.0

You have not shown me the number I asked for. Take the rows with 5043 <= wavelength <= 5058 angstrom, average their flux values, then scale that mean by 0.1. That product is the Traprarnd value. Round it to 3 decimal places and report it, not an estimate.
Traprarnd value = 0.648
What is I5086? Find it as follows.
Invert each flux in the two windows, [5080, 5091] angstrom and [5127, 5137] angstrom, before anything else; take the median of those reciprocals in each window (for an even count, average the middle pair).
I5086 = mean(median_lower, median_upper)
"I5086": 0.154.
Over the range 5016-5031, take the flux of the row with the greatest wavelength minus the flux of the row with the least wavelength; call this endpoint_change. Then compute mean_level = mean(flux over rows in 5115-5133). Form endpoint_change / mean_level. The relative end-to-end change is -0.20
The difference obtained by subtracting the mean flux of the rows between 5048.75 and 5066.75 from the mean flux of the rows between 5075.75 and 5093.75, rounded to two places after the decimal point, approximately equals -0.28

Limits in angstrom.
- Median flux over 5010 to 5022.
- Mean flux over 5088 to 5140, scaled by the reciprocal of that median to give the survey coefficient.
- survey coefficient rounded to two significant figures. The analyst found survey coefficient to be 0.95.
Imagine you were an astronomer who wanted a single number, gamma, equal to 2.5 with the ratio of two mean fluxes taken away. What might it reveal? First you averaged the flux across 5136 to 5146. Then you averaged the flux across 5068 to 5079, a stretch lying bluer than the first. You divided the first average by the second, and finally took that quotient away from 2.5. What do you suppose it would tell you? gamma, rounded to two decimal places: 1.51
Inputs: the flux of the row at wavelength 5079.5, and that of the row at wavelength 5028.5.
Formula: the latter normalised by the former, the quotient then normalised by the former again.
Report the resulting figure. 0.172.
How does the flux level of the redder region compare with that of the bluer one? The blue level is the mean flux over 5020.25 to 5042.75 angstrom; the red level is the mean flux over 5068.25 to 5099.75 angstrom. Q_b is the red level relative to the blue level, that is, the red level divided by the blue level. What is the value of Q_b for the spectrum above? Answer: 0.97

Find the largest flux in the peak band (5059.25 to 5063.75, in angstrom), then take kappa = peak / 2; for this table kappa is 3.63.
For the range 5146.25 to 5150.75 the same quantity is 3.44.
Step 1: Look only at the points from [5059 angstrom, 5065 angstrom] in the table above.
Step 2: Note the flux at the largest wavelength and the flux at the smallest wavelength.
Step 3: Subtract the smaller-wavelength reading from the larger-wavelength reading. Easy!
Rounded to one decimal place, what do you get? -0.2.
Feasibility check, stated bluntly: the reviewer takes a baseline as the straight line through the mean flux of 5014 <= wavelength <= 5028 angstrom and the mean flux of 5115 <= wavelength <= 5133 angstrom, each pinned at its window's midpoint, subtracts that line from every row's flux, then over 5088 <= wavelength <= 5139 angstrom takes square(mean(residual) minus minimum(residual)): 1.0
